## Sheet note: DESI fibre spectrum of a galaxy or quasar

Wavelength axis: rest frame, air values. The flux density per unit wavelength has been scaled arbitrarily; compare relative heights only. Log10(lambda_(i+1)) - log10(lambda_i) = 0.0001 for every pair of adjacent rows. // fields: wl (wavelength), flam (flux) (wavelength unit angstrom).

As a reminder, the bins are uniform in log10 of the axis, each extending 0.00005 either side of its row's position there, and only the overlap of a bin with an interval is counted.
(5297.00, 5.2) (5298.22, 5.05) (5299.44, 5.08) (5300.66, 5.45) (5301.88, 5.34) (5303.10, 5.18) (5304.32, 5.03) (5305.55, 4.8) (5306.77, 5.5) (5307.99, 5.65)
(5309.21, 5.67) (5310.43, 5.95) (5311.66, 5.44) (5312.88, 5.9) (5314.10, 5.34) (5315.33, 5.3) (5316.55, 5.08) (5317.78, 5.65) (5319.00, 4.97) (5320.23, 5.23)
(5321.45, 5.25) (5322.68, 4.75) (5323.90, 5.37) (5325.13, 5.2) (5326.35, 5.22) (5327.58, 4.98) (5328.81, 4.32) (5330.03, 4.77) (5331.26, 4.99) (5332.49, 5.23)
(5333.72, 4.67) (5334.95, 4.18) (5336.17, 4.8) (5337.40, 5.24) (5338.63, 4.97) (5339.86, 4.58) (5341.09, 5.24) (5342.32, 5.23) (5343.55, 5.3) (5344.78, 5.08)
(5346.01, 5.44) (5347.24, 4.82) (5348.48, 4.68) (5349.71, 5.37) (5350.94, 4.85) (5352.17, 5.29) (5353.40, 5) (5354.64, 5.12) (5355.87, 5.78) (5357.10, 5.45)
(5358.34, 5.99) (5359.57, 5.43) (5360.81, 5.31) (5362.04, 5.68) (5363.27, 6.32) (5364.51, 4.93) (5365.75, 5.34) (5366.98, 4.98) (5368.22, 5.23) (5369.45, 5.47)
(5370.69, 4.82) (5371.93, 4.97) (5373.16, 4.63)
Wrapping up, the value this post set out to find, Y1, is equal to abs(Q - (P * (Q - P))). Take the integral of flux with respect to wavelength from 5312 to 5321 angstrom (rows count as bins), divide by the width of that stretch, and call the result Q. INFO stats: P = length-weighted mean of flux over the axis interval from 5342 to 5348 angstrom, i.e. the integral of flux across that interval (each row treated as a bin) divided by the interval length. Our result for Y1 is 4.3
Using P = 5.15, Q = 5.36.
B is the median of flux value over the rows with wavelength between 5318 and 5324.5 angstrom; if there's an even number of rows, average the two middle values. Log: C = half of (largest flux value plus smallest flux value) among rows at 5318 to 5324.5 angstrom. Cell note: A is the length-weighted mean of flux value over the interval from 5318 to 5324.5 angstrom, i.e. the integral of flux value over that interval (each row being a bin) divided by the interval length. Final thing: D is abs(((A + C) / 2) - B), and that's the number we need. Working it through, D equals 0.125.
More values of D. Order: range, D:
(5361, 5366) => 0.083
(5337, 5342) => 0.146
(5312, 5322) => 0.115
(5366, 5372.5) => 0.147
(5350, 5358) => 0.092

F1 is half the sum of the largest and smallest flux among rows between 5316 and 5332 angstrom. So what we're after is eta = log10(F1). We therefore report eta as 0.698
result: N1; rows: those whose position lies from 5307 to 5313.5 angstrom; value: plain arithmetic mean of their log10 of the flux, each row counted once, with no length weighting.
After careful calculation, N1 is 0.757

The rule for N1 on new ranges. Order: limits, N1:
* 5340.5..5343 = 0.719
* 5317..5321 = 0.722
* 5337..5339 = 0.708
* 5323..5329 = 0.699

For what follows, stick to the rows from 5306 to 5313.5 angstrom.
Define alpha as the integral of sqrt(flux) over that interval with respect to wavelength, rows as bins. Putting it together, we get 17.9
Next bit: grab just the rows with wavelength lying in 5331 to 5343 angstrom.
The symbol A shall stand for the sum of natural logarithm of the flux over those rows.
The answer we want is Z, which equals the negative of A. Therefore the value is -15.9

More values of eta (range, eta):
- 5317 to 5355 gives 0.692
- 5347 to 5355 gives 0.701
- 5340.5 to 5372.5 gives 0.740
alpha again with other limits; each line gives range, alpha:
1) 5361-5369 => 18.6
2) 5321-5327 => 13.6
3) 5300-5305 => 11.4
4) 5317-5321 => 9.2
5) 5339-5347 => 18.1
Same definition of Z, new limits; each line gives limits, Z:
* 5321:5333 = -16.1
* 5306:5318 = -17.1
